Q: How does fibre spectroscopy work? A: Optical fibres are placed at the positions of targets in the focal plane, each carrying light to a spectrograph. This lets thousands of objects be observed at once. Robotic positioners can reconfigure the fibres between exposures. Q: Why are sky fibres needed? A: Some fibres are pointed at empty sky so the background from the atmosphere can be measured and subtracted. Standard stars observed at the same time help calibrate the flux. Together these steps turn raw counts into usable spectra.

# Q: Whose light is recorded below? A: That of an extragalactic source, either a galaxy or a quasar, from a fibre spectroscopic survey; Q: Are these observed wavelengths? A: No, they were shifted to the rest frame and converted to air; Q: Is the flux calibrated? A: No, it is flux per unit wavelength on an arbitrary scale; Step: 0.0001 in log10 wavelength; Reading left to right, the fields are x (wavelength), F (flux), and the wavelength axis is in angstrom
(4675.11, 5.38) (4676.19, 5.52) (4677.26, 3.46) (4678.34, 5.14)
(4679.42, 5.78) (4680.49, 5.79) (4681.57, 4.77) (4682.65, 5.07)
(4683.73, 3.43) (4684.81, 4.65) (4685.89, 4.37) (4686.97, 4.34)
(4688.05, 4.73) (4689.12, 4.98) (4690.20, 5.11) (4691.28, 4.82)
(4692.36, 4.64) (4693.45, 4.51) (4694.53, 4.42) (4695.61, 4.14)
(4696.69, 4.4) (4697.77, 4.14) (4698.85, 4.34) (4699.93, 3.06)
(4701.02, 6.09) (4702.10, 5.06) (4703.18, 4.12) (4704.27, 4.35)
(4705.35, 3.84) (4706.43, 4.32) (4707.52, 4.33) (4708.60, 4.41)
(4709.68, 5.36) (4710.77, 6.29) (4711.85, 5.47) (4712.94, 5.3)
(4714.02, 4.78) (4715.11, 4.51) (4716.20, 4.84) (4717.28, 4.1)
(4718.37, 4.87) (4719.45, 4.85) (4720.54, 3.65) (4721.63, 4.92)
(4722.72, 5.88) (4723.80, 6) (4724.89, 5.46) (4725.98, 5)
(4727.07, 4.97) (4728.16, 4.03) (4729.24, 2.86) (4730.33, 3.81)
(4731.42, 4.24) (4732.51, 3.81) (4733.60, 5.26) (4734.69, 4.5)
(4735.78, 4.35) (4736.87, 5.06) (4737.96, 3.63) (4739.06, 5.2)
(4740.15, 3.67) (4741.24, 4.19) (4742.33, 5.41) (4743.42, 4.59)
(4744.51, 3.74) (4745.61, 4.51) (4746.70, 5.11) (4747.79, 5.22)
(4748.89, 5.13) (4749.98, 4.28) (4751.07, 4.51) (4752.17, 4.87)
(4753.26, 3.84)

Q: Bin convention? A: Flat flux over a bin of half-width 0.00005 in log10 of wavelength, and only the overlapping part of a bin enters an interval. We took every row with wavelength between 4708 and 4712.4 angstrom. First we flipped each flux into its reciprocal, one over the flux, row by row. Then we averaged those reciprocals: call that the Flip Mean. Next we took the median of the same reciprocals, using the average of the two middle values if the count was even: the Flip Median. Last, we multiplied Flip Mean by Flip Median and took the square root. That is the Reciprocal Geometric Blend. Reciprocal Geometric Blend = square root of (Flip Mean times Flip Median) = 0.187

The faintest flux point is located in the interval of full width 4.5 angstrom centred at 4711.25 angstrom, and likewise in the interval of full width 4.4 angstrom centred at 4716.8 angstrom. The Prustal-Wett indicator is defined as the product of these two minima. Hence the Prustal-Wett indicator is 22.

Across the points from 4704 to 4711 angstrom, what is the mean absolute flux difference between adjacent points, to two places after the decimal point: 0.49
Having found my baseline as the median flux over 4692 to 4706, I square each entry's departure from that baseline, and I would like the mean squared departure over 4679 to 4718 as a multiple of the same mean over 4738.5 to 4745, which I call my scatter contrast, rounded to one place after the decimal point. 1.2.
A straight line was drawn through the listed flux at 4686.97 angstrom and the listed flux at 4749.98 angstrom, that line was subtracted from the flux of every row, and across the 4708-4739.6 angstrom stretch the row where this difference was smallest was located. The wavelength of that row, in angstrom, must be 4729.24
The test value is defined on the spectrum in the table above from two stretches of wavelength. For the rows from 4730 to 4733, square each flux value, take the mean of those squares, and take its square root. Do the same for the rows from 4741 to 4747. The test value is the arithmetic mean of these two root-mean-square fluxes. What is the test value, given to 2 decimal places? 4.29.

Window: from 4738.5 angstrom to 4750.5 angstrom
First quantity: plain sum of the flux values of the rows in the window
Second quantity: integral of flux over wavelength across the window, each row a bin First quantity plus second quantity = 107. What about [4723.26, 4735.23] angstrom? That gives 104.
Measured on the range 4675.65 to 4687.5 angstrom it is 109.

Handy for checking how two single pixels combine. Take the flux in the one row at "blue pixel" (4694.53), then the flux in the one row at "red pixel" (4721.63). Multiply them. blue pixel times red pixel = 21.7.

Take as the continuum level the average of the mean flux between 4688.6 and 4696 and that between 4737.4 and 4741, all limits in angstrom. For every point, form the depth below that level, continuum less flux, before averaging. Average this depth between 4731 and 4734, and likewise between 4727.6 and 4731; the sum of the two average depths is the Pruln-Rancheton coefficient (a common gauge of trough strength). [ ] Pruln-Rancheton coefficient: 0.8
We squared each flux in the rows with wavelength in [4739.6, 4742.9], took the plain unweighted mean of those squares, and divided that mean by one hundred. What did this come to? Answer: 0.20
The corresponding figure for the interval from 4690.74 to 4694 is 0.22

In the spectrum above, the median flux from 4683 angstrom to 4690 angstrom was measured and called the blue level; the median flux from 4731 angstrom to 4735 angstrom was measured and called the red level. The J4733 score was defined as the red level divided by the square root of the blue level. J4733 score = 2.06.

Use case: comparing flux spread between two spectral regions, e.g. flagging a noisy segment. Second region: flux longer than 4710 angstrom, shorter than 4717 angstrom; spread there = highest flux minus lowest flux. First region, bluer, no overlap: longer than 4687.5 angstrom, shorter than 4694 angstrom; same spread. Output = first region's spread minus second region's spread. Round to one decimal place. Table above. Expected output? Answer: -1.2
